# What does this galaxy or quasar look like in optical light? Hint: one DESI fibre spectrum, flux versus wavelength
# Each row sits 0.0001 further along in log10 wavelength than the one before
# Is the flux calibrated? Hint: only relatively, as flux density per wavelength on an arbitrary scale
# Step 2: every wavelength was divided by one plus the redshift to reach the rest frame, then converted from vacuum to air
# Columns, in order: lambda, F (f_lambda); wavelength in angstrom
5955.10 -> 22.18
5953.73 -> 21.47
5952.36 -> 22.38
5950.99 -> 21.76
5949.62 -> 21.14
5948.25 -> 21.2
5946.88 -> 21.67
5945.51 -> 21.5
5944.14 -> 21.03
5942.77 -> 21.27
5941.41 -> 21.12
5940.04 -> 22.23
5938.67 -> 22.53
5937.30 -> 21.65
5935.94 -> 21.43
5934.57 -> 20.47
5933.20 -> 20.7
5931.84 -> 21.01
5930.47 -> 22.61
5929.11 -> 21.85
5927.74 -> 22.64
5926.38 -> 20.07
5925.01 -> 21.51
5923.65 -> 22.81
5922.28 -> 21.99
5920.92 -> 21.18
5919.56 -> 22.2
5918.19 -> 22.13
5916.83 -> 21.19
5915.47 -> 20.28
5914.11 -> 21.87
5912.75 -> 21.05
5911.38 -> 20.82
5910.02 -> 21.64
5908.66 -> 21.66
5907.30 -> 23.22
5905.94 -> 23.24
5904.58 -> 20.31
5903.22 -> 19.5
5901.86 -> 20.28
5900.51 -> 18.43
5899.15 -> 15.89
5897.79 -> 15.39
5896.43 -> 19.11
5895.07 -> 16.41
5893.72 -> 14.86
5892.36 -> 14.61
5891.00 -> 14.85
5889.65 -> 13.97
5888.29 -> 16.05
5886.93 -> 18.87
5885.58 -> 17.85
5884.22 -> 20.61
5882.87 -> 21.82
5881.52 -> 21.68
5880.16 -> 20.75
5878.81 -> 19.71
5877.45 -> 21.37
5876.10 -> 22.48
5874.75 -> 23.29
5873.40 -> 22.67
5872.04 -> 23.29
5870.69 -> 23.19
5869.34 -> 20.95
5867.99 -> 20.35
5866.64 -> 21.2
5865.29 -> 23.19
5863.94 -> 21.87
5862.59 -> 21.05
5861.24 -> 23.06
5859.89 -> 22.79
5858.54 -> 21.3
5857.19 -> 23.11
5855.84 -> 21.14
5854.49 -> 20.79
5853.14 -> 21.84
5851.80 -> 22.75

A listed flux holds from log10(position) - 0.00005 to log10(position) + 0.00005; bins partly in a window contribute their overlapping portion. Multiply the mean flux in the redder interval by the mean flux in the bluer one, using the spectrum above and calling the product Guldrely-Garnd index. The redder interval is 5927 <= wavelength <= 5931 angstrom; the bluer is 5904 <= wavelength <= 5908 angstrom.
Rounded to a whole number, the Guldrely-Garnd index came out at 498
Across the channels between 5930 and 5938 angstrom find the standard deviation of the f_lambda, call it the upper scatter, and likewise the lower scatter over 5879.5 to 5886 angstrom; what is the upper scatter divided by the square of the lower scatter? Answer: 0.3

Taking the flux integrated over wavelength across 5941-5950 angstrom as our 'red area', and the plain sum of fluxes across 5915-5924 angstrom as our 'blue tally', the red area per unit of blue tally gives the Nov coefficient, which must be 1.3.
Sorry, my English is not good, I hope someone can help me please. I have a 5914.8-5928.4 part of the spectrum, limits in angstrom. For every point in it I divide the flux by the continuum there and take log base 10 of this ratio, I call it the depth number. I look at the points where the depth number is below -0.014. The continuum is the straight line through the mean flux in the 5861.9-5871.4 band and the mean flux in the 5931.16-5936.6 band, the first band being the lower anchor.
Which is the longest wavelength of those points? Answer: 5926.38 angstrom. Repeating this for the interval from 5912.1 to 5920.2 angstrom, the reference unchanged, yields 5915.47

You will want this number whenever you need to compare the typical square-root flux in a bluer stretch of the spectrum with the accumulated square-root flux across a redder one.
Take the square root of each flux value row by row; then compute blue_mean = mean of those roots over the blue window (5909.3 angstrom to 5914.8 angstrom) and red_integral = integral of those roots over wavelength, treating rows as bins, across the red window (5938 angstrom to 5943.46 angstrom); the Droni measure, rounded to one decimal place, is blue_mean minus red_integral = -20.9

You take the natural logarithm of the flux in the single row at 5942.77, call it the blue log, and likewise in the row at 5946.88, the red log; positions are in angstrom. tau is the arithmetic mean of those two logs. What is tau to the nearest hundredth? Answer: 3.07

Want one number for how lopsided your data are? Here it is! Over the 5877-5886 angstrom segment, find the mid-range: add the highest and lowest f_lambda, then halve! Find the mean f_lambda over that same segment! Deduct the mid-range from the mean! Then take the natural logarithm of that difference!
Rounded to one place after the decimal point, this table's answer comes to -0.3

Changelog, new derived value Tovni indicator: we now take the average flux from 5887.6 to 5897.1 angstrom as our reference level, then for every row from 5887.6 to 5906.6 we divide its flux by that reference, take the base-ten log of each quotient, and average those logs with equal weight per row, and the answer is 0.039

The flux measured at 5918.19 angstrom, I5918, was 22.13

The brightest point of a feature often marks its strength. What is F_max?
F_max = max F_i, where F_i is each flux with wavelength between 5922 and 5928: 22.81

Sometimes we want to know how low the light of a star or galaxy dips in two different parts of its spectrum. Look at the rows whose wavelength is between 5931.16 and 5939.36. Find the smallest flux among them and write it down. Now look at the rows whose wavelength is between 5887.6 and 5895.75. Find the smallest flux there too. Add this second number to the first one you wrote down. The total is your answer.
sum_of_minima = 34.4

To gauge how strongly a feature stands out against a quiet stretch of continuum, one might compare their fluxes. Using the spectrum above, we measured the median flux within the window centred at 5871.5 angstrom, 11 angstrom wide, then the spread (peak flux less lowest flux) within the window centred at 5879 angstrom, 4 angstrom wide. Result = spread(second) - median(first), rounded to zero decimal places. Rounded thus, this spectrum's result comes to -21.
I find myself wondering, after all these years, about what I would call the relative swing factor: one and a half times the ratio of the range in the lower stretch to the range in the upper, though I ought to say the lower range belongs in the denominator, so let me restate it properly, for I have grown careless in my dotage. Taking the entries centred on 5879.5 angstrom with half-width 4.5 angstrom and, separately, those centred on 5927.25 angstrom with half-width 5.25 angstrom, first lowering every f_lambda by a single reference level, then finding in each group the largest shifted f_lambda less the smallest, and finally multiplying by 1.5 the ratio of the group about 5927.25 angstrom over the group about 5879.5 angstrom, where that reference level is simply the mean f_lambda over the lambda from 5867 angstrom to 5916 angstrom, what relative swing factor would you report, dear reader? 1.5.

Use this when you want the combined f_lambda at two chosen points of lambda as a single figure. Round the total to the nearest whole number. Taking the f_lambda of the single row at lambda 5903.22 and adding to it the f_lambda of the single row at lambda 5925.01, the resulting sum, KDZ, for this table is 41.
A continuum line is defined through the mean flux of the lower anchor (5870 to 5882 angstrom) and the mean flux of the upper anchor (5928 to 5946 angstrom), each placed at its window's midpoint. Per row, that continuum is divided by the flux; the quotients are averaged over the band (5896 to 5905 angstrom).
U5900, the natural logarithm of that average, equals 0.2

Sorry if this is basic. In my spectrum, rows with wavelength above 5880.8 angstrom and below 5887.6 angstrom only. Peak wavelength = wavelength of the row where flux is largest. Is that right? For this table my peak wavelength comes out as 5882.87 angstrom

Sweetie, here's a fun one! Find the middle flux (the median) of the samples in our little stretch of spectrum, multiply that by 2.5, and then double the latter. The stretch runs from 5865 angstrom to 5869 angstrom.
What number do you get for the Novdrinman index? 106.0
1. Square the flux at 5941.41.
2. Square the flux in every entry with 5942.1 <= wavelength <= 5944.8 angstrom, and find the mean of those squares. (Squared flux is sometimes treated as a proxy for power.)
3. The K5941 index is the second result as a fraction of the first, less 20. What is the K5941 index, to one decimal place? -19.0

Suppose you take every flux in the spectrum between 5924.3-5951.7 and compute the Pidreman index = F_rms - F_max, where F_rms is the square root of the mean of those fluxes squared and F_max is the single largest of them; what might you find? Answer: -1.16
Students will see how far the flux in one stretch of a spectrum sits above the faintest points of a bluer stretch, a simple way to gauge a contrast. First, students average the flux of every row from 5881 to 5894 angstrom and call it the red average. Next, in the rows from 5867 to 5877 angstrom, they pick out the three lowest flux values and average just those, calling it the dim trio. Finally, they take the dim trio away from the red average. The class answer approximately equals -3.7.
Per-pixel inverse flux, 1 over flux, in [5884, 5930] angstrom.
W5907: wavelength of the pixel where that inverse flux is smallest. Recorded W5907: 5905.94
